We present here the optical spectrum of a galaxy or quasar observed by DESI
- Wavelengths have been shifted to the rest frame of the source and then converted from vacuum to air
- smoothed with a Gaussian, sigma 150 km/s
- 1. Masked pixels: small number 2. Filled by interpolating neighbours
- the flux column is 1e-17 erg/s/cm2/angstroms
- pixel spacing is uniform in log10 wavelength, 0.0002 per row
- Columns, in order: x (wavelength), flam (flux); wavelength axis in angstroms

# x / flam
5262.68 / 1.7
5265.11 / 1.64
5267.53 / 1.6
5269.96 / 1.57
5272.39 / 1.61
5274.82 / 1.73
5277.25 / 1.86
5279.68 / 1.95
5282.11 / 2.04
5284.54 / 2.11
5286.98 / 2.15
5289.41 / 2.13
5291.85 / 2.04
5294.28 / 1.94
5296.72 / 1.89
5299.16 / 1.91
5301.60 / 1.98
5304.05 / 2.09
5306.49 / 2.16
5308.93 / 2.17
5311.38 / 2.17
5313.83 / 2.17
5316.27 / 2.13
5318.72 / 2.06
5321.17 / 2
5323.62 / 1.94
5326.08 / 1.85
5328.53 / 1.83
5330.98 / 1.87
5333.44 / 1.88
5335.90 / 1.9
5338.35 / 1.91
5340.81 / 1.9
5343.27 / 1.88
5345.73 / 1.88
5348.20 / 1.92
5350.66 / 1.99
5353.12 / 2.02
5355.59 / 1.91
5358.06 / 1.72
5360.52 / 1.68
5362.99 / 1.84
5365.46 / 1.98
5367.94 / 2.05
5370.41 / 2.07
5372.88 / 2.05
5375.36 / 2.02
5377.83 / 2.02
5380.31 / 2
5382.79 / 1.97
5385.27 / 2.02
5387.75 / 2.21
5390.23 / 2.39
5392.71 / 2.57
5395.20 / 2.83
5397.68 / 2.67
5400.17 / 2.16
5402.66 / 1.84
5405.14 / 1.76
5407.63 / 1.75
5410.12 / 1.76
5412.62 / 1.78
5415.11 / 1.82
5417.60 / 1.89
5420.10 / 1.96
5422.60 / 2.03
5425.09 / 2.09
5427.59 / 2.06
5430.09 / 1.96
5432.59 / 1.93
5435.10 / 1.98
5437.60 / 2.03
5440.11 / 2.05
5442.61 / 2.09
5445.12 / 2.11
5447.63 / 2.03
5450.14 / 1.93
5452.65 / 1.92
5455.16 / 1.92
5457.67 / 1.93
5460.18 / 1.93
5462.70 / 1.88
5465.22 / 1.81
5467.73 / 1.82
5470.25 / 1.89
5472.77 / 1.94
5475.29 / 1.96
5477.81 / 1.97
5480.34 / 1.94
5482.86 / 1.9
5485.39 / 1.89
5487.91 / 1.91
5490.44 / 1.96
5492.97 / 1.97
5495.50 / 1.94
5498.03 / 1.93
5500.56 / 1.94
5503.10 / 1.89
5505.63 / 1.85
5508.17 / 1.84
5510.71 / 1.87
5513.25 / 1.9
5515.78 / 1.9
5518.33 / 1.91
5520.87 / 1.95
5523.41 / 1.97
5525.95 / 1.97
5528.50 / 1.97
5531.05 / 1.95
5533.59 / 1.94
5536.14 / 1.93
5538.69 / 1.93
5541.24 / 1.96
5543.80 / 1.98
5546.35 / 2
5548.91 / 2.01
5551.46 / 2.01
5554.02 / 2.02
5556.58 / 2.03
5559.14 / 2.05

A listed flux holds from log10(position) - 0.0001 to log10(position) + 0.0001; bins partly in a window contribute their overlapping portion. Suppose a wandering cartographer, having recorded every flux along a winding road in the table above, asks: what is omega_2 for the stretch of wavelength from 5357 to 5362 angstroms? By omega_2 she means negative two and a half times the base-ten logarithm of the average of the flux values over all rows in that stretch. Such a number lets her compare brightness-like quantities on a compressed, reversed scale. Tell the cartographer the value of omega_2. -0.58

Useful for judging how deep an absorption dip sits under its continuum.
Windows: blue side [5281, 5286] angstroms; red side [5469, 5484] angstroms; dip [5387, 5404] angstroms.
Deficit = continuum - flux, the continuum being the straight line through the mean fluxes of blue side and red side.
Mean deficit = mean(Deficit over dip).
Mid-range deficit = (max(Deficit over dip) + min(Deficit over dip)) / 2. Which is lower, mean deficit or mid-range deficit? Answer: -0.39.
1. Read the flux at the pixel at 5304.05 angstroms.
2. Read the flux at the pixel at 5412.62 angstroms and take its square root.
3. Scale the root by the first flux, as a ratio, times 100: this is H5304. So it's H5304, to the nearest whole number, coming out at 64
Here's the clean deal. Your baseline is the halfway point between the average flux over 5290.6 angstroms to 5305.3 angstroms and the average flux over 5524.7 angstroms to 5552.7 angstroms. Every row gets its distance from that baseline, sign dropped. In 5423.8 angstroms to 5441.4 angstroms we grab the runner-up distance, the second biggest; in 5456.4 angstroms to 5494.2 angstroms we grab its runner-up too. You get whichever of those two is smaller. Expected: 0.088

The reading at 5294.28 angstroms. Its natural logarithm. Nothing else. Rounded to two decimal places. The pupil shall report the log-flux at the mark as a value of 0.66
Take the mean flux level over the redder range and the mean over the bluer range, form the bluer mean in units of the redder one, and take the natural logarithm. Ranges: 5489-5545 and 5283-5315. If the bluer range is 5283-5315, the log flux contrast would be 0.07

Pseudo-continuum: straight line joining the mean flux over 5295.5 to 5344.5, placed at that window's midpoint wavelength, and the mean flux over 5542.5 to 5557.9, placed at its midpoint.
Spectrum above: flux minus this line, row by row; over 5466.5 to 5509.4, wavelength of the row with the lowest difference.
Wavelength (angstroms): 5467.73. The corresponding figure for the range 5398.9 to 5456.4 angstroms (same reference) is 5407.63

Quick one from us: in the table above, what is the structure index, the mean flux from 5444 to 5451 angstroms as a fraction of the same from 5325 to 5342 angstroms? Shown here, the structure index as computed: 1.08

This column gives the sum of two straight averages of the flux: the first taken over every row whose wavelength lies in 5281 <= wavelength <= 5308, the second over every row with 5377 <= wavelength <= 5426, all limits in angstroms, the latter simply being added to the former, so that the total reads 4.12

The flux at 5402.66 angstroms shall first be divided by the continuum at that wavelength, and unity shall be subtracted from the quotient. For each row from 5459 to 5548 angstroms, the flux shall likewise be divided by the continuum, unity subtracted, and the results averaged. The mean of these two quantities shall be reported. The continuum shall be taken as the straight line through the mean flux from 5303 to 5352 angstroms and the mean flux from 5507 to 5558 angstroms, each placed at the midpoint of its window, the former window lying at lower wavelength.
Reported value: -0.042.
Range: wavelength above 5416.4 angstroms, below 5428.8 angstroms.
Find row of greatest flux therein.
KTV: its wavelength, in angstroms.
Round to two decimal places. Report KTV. 5425.09 angstroms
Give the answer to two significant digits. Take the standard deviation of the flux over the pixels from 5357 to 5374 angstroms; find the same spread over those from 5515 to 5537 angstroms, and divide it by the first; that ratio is 0.16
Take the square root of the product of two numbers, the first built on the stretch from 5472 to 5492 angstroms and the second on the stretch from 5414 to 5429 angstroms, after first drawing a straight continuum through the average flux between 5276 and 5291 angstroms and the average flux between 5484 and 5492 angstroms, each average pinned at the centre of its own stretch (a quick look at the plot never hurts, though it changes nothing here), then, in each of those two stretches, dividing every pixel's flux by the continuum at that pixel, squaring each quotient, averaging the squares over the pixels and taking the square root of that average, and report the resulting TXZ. 1.01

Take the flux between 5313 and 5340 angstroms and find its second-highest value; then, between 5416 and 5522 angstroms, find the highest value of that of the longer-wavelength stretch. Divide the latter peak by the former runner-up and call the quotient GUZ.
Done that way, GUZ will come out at 0.99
